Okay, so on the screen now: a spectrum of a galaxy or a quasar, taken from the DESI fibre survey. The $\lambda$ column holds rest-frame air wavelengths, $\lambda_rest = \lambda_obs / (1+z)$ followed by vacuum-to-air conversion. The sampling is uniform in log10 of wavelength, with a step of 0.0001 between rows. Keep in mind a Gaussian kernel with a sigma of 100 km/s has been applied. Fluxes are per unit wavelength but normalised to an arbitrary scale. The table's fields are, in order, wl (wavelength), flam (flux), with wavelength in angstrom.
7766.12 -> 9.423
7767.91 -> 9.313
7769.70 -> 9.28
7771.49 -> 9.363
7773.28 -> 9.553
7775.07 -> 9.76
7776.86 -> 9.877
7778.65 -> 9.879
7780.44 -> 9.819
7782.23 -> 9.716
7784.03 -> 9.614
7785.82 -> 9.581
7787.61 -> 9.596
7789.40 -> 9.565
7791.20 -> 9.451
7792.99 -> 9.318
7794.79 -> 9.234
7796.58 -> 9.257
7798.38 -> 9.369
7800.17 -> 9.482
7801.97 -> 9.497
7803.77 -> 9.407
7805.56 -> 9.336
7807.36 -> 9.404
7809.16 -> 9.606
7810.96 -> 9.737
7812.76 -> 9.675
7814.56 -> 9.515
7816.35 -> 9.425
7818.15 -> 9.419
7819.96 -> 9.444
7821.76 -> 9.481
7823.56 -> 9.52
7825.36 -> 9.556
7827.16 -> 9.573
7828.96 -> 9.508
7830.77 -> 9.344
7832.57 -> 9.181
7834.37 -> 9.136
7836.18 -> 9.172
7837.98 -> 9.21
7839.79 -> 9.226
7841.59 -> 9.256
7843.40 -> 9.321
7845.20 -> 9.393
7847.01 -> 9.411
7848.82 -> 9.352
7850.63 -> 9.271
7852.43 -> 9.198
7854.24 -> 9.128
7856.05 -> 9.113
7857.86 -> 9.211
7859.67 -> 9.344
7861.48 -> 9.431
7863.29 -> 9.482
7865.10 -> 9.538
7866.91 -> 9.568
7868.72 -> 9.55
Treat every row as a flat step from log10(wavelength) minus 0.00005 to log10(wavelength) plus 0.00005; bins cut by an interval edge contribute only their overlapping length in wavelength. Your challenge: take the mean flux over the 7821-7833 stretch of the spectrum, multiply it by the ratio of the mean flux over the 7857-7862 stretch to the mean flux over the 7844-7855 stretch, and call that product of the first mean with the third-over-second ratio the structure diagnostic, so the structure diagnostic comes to 9.49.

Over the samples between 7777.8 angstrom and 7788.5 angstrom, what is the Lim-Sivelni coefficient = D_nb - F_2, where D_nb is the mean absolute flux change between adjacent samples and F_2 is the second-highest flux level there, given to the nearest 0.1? -9.8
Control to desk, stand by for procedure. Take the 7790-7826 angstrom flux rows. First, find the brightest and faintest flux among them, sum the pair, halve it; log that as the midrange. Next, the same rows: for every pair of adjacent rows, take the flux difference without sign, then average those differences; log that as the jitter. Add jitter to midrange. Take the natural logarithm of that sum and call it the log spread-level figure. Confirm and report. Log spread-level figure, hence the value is 2.258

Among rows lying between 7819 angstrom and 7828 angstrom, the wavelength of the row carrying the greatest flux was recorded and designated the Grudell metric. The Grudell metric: 7827.16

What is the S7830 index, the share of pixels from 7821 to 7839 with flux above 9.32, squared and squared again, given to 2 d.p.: 0.13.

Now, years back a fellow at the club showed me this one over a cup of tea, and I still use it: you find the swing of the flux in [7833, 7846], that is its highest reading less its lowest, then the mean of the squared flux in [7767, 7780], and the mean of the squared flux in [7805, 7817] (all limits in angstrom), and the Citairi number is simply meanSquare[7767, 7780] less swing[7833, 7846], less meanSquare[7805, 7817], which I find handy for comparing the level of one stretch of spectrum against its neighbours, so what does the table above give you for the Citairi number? 0.7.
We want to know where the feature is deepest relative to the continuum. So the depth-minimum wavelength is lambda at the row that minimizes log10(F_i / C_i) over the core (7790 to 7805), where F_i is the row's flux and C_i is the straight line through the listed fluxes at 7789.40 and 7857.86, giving 7794.79 angstrom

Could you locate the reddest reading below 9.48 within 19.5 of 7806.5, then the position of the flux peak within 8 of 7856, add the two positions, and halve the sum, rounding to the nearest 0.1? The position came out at 7841.6 angstrom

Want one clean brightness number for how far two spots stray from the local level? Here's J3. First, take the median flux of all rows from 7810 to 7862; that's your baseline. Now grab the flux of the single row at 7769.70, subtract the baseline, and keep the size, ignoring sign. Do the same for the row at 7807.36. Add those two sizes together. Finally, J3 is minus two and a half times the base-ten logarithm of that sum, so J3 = 2.3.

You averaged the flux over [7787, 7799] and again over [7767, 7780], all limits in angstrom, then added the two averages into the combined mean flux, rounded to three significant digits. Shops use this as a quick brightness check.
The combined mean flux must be 19.0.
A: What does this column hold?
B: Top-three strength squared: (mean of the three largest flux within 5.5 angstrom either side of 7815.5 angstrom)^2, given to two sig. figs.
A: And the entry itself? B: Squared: 93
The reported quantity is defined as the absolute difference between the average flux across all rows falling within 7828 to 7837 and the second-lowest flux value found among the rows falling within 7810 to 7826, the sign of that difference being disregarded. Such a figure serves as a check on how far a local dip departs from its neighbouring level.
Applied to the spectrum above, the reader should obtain 0.16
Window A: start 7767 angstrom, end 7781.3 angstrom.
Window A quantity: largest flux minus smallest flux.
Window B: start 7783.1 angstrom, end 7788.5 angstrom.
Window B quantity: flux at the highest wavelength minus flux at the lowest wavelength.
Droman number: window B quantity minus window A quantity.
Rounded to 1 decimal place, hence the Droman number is -0.6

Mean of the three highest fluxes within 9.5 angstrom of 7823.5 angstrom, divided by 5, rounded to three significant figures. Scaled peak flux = 1.91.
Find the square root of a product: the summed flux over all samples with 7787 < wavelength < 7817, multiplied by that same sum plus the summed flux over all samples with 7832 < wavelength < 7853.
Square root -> 209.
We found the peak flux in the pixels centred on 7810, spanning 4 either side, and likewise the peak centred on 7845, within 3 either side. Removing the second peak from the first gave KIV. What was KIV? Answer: 0.33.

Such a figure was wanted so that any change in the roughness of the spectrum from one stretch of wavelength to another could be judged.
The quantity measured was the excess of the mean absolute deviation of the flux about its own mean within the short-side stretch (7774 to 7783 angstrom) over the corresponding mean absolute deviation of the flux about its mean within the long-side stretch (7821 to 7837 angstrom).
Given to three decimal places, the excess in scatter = -0.100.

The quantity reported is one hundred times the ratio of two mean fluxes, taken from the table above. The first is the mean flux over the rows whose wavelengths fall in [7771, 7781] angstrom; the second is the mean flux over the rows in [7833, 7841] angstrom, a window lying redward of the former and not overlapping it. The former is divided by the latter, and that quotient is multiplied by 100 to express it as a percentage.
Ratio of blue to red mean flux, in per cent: 106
